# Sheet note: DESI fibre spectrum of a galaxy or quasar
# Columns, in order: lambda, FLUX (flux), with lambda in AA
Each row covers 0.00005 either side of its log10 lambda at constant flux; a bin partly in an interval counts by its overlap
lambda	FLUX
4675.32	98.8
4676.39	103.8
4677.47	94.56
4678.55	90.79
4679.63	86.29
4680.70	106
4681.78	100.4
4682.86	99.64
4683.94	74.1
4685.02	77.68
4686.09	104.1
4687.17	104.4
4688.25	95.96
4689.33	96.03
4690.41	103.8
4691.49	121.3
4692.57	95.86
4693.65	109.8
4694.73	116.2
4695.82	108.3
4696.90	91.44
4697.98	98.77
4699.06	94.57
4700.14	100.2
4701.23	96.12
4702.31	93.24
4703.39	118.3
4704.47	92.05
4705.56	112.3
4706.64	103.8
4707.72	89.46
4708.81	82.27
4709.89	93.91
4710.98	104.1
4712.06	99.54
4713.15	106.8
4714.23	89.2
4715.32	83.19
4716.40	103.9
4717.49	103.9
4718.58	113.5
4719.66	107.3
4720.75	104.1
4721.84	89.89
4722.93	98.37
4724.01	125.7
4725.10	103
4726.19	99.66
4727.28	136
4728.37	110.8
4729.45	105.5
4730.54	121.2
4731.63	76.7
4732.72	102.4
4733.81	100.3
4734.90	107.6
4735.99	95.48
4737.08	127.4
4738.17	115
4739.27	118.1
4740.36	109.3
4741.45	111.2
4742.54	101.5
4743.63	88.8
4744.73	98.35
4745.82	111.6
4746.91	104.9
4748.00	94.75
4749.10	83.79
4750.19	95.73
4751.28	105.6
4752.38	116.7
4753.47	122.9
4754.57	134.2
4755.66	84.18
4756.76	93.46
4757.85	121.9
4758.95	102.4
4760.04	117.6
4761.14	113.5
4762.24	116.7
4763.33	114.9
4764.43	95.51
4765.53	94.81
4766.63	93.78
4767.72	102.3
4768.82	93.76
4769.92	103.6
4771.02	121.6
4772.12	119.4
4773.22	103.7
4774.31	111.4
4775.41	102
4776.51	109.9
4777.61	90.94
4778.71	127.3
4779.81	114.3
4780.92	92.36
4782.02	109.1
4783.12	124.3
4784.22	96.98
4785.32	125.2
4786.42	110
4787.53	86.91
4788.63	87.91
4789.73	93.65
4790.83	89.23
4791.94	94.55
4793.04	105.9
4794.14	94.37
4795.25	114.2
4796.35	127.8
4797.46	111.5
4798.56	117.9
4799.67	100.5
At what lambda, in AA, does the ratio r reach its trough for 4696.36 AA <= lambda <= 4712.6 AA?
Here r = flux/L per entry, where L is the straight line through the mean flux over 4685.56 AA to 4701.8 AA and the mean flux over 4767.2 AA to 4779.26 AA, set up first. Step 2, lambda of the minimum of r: 4708.81 AA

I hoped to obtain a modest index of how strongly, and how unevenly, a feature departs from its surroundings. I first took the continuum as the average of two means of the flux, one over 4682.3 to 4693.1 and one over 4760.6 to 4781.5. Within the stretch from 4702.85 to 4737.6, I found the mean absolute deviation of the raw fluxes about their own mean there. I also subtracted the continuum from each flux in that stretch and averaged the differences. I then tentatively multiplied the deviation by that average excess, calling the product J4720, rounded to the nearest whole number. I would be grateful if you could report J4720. 15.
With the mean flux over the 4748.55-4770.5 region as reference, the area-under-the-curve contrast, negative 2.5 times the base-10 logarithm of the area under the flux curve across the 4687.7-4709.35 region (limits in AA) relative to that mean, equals -3.29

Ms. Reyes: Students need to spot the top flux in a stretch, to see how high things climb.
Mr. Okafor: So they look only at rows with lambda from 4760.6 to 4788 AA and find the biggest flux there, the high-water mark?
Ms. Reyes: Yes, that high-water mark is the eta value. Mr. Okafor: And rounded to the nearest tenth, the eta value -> 127.3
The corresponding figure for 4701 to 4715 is 118.3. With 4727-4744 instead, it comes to 136.0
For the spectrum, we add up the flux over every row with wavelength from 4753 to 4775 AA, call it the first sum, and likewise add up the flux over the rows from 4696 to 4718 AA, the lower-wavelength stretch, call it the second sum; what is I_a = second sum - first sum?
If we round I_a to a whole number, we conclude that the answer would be -205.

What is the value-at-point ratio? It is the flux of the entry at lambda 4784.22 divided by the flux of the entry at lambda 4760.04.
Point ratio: 0.82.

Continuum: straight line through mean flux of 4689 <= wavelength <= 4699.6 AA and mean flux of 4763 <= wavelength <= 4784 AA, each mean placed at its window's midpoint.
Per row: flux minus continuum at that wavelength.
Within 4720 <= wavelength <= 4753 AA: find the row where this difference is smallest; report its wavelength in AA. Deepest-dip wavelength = 4731.63 AA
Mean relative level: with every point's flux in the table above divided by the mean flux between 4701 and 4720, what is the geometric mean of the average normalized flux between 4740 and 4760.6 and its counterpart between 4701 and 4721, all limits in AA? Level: 1.03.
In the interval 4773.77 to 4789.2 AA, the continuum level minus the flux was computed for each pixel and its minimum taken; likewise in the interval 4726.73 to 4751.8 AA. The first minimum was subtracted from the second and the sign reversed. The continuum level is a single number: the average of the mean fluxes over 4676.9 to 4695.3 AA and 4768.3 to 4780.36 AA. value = 9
